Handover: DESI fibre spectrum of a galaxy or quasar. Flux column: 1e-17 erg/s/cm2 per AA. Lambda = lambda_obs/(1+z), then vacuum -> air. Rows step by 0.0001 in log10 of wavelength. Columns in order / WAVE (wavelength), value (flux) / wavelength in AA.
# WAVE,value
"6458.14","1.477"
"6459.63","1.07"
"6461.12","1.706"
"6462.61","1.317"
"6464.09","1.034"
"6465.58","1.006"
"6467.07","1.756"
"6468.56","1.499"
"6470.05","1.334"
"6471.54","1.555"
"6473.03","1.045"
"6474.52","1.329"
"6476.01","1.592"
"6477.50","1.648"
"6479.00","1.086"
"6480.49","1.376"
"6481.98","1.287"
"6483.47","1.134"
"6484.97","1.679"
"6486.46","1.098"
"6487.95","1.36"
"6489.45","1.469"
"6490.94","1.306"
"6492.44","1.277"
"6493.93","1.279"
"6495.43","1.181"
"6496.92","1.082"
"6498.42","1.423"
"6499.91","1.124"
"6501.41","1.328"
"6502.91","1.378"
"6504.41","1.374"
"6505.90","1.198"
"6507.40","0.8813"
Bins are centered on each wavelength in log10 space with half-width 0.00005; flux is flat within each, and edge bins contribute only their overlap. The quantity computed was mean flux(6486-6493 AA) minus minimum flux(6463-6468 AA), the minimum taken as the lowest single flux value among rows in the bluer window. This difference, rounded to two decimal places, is 0.30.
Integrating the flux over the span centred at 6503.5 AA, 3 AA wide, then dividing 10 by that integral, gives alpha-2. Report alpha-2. 2.43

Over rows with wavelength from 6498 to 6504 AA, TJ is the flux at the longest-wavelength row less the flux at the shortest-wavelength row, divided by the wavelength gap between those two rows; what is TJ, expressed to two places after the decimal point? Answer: -0.01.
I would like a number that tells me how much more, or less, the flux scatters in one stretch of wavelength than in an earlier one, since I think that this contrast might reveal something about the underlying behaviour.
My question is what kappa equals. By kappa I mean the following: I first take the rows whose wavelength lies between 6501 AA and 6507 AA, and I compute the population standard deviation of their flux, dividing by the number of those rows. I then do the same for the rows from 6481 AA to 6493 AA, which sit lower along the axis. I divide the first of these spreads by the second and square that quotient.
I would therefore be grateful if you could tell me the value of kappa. 0.18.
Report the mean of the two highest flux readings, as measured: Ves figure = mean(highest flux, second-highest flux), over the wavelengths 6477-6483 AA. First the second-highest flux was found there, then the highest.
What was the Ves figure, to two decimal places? 1.51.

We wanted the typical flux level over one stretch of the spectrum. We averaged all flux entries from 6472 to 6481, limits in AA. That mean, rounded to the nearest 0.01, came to 1.35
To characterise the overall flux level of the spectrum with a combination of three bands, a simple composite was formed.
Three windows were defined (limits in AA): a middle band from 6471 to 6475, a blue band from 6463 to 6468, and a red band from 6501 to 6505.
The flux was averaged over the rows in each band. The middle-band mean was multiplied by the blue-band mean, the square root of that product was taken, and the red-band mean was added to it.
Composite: 2.65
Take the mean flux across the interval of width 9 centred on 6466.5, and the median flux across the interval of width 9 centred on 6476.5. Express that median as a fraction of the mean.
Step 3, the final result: 1.02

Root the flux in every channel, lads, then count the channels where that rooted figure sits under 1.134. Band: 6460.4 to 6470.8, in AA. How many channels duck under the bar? 2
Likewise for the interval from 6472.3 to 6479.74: 2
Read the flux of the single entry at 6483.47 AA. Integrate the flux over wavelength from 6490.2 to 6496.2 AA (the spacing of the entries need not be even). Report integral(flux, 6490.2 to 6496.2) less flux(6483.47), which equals 6.4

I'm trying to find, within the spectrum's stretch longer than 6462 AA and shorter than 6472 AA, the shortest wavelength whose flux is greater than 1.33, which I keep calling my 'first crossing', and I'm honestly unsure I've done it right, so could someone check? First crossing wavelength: 6467.07 AA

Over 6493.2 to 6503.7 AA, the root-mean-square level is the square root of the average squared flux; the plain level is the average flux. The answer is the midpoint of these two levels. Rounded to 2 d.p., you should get 1.26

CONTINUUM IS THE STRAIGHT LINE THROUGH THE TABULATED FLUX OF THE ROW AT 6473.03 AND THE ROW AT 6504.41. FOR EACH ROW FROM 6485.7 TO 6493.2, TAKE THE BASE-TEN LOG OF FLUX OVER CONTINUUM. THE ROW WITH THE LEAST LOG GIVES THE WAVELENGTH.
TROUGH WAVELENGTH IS 6486.46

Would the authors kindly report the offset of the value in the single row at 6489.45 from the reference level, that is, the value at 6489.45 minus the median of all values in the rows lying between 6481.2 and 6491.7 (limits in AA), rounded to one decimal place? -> 0.2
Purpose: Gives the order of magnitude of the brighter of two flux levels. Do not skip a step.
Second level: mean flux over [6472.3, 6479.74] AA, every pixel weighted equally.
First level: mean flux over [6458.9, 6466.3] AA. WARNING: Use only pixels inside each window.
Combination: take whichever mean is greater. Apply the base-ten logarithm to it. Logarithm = 0.127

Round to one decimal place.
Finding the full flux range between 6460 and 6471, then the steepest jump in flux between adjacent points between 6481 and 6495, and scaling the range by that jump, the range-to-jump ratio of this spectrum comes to 1.3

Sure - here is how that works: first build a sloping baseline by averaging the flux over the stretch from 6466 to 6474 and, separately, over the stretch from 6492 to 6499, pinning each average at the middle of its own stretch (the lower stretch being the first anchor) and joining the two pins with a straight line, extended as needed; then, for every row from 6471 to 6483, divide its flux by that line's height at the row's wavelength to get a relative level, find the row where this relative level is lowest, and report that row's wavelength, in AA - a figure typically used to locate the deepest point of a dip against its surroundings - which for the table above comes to 6473.03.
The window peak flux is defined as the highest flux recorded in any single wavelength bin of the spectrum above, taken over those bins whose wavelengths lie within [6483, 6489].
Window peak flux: 1.679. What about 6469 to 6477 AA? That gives 1.592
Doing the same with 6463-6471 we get 1.756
